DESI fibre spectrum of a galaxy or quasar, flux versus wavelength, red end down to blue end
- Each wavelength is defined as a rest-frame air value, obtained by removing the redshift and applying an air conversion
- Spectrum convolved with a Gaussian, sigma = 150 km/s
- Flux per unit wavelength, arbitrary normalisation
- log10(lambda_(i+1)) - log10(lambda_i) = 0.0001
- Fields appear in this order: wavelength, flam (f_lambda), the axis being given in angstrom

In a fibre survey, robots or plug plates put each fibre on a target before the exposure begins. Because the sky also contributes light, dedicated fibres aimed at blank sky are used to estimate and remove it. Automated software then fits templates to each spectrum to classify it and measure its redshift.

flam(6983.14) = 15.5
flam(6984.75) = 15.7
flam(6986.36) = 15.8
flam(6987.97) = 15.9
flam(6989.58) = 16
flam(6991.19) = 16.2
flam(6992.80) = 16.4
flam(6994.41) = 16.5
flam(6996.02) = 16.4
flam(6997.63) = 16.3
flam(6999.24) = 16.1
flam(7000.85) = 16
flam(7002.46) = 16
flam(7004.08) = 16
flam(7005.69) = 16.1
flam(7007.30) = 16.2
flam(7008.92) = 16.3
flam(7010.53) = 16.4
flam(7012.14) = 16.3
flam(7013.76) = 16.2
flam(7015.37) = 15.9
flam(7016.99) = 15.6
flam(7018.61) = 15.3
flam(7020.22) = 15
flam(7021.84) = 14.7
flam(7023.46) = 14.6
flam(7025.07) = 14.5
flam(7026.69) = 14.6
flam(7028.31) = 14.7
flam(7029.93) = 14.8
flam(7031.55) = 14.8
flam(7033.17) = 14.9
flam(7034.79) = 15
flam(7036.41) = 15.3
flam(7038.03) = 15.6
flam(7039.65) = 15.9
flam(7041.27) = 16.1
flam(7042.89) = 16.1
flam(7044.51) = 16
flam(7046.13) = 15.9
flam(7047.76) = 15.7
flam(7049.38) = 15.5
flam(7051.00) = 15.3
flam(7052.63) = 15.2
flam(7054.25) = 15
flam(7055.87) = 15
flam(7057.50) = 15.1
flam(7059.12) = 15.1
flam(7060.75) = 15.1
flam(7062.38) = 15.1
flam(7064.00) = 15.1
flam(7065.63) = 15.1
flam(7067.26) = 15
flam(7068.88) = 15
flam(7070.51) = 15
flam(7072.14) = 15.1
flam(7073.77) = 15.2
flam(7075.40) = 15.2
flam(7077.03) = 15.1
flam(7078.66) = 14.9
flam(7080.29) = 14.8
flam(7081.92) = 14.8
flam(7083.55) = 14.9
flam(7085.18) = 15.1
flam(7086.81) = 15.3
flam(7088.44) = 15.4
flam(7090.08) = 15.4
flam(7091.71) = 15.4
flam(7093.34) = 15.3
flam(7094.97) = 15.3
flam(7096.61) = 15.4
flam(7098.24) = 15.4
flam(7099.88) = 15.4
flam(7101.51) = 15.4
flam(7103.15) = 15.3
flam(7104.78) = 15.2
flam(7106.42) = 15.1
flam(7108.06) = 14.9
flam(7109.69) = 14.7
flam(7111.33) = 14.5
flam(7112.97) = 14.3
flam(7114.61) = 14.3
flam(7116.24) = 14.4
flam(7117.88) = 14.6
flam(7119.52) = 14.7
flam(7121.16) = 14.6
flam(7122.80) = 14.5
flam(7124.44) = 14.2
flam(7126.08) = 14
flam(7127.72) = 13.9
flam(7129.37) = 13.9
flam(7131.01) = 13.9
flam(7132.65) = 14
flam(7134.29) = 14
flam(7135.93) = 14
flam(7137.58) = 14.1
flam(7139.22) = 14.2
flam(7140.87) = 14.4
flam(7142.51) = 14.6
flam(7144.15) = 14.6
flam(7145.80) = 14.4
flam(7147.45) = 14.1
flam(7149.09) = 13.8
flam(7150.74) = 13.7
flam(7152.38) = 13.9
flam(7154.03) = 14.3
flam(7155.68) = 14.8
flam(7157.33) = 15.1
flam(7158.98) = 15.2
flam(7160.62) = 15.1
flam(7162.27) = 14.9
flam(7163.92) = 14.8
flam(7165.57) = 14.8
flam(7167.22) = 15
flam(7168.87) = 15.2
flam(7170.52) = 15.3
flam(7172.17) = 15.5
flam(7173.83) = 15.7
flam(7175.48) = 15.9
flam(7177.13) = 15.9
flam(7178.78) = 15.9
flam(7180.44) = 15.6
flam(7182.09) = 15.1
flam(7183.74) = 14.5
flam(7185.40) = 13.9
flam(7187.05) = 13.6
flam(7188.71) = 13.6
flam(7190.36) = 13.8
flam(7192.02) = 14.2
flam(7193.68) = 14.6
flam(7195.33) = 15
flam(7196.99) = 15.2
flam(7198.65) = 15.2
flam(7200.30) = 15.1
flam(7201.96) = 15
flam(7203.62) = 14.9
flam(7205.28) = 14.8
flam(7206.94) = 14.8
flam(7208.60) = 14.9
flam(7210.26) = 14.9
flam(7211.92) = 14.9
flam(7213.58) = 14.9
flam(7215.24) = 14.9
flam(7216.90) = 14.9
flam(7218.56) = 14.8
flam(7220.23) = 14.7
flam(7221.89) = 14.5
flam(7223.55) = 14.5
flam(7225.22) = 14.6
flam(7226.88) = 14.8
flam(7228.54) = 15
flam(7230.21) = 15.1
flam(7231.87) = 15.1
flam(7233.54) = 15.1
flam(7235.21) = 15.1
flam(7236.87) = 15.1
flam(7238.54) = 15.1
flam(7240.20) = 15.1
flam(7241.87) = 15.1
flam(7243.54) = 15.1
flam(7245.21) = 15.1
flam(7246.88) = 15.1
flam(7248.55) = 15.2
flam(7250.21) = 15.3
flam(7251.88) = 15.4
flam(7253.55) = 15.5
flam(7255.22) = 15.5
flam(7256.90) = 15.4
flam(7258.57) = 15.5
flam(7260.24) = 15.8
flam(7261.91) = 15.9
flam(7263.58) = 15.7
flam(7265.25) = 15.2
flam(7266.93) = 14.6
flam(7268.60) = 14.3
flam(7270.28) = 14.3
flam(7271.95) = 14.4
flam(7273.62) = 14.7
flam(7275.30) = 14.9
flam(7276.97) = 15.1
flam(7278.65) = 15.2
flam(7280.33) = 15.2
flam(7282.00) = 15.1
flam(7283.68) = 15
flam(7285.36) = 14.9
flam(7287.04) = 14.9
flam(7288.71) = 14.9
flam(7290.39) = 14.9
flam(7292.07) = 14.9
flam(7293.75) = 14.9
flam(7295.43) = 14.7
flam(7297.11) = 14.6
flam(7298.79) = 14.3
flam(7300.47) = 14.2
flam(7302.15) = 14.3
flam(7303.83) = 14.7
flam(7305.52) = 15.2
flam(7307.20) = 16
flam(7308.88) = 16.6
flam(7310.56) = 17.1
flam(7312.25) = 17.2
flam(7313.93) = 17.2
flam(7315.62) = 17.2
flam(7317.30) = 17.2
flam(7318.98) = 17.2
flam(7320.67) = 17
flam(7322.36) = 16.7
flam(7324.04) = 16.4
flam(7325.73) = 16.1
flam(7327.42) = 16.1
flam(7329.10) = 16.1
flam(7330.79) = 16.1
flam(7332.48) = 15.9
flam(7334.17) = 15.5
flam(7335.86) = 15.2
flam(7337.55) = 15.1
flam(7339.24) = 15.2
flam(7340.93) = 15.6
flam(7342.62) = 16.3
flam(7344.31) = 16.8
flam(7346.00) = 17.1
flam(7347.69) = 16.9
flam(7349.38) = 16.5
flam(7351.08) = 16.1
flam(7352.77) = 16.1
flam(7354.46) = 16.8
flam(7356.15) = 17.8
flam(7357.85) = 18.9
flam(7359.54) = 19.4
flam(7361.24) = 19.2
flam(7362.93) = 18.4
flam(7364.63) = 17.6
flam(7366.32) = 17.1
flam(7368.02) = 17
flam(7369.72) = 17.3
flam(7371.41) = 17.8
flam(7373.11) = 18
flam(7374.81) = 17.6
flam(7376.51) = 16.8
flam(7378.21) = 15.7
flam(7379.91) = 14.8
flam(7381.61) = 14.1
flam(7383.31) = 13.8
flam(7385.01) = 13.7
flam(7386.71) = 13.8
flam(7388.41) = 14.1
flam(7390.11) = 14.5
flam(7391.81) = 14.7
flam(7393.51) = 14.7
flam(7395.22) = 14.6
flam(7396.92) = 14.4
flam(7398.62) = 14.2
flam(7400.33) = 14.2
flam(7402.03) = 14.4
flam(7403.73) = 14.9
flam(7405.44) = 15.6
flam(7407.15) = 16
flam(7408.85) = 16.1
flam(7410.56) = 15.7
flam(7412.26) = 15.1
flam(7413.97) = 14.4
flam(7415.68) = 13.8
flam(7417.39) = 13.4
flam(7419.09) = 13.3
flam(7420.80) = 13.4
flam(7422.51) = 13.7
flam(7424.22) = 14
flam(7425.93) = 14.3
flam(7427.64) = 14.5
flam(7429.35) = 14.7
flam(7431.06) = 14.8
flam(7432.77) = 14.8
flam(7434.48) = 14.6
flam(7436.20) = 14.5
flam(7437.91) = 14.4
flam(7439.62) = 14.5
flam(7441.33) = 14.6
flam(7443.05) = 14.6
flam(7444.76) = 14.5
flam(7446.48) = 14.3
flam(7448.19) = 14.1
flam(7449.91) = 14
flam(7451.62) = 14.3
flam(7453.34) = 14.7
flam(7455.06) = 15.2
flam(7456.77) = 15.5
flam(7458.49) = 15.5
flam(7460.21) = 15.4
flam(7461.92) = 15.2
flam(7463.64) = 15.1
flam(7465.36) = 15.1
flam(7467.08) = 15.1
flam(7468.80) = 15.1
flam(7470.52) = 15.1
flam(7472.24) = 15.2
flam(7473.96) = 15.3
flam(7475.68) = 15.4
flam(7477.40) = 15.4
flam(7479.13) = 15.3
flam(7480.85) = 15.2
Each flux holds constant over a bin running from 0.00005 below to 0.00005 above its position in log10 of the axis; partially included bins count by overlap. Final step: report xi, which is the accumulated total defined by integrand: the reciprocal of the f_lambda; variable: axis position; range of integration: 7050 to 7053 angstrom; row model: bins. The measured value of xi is 0.196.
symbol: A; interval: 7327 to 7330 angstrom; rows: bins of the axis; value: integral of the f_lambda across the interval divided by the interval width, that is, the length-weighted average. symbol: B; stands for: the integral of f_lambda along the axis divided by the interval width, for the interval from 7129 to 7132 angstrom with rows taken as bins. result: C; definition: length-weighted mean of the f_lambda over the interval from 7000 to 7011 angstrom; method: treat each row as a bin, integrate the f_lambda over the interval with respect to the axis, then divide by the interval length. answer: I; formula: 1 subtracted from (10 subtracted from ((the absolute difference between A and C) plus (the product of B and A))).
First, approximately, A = 16.1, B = 13.9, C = 16.14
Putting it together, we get 214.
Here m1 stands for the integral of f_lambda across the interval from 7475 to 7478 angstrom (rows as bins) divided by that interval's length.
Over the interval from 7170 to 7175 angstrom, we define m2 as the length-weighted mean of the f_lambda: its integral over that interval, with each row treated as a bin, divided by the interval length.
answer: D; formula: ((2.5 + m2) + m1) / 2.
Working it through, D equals 16.7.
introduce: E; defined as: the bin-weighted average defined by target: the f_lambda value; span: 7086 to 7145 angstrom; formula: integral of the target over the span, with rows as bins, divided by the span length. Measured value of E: 14.7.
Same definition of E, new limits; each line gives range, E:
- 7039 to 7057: 15.6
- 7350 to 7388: 16.7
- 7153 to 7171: 14.9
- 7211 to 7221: 14.8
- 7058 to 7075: 15.1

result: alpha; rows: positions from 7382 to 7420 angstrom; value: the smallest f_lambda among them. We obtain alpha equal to 13.3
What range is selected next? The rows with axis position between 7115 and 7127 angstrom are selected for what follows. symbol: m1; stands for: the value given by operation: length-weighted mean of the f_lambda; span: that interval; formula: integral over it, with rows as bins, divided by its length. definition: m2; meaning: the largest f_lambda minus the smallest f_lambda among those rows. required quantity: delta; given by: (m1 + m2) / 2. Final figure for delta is 7.56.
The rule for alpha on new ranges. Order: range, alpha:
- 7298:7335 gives 14.2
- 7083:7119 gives 14.3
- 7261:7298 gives 14.3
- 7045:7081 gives 14.8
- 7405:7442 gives 13.3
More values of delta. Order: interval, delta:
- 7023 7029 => 7.40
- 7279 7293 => 7.64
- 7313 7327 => 8.98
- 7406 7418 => 8.84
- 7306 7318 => 9.04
